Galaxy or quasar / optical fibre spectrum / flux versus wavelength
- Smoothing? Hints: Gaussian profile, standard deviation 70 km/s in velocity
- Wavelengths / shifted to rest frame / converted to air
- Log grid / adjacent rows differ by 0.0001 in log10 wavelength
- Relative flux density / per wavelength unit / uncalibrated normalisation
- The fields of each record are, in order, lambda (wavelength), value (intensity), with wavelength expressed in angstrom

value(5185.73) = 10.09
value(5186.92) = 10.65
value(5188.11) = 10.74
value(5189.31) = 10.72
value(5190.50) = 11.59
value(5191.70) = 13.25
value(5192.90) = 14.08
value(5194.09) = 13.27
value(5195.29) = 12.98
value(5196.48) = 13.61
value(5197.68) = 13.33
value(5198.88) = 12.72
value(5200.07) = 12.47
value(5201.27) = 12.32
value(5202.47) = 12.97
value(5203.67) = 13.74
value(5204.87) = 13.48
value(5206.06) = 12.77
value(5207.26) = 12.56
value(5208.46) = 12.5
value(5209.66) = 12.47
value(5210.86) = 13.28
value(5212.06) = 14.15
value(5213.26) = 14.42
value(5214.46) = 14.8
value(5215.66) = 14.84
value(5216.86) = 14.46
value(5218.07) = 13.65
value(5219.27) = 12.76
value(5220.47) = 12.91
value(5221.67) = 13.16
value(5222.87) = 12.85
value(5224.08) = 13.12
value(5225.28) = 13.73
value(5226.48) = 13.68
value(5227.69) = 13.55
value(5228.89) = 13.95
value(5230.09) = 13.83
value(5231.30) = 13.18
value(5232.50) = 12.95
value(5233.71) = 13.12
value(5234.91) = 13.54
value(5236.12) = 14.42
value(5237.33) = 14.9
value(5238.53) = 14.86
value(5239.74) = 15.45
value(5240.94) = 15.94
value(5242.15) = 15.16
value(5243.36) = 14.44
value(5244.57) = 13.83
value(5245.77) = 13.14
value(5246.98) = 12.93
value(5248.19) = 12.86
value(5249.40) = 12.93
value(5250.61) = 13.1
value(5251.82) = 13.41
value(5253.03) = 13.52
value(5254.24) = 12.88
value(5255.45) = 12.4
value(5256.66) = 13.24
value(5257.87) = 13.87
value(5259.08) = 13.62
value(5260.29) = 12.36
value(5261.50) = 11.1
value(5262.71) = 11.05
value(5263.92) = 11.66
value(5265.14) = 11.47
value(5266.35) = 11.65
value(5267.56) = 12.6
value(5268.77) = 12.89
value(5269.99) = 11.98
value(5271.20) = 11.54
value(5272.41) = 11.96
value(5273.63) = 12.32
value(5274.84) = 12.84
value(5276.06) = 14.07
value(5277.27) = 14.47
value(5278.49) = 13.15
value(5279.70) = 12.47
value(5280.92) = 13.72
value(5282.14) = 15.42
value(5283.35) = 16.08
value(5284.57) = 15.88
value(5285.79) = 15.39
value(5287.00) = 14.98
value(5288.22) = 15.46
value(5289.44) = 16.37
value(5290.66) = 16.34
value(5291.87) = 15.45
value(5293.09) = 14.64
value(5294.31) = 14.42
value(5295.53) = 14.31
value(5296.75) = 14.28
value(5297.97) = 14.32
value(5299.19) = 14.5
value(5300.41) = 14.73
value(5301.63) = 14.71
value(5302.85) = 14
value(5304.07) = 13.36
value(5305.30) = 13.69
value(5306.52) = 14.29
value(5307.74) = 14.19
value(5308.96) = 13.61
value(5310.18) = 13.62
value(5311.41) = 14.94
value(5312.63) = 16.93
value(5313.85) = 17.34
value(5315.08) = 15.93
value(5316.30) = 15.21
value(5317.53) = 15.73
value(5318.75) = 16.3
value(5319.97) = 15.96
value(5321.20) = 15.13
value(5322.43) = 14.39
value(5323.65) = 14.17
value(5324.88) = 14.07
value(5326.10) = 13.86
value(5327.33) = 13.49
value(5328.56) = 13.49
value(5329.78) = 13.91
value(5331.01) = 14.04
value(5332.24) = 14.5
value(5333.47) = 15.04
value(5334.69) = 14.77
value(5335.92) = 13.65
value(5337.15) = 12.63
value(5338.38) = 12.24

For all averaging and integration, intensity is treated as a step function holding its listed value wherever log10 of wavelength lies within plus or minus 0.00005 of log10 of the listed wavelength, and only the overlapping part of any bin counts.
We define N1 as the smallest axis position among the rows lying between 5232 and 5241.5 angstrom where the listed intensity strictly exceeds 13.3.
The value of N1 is 5234.91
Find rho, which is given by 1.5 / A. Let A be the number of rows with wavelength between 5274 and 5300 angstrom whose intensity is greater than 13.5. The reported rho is 0.08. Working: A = 18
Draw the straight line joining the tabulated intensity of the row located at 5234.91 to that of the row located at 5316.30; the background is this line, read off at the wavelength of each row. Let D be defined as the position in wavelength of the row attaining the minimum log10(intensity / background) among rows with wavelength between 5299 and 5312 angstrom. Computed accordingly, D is 5304.07 angstrom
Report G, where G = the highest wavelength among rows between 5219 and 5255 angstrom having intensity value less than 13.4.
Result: 5254.24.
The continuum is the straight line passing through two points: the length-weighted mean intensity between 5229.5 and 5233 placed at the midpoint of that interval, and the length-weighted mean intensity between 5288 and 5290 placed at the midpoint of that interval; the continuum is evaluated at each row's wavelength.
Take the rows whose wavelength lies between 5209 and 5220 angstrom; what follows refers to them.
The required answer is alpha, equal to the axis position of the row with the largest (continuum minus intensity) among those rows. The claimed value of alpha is 5219.27 angstrom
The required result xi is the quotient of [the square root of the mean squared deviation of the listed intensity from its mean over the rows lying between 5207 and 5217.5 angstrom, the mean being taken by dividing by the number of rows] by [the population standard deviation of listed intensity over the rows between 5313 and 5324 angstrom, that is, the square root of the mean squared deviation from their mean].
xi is 1.0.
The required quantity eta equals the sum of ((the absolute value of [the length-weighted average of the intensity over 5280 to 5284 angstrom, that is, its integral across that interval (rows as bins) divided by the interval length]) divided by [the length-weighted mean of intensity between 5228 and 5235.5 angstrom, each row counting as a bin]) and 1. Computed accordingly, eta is 2.11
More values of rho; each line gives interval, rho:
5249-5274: 0.50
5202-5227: 0.17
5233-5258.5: 0.14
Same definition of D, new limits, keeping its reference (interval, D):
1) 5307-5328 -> 5327.33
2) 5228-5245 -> 5232.50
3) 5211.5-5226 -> 5219.27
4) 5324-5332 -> 5328.56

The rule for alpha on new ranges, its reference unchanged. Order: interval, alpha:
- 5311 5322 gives 5321.20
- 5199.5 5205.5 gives 5201.27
